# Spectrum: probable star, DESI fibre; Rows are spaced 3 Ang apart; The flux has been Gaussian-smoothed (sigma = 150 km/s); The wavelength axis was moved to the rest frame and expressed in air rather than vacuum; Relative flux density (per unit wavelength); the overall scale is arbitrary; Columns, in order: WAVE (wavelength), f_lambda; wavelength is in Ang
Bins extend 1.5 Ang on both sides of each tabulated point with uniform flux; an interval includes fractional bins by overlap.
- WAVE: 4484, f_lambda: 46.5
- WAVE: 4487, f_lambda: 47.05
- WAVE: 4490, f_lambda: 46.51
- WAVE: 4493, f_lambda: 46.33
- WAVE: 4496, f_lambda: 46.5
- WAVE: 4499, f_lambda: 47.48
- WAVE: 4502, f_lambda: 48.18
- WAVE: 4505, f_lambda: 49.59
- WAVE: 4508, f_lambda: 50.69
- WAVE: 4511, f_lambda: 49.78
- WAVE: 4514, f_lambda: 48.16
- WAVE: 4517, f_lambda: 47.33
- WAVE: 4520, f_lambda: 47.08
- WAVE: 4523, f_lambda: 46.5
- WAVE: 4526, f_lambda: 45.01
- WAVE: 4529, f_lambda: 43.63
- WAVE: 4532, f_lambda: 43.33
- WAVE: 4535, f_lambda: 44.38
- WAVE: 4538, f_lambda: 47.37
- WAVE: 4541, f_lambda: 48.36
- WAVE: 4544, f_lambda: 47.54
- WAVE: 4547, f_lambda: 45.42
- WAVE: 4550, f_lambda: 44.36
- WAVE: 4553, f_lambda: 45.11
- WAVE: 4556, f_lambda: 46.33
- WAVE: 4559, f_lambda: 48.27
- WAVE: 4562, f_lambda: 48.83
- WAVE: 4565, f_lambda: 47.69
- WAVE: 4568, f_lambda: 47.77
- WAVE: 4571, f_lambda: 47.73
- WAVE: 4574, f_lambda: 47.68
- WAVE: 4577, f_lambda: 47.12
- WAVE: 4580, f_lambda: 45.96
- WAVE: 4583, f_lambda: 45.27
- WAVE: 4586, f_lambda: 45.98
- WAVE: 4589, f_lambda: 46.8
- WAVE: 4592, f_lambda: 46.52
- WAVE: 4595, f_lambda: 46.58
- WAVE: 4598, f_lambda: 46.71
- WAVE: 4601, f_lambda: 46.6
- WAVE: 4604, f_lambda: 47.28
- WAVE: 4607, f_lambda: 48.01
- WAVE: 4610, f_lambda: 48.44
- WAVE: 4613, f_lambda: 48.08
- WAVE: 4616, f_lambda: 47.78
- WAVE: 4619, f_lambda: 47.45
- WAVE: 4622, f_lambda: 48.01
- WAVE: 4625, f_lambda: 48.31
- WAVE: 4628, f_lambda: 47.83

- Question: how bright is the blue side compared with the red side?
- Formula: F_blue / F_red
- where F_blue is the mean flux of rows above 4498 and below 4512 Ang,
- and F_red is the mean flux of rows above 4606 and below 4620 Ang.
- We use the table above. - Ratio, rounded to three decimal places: 1.025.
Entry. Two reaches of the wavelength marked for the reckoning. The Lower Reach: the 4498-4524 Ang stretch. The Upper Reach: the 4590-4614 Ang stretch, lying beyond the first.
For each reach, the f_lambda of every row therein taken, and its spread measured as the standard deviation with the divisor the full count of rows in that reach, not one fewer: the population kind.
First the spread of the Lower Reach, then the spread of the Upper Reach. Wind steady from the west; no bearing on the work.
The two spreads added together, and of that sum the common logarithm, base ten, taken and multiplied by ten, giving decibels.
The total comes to 3.2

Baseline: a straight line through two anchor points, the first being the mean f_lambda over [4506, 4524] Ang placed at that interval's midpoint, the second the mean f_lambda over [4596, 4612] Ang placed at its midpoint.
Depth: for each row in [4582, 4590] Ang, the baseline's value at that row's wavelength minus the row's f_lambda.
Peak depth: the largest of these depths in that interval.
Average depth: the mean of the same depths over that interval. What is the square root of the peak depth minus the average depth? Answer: 0.88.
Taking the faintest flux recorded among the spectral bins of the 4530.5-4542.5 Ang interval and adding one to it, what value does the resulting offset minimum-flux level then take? 44.3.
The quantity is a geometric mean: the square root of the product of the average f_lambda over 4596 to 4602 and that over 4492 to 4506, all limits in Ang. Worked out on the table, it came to 47.1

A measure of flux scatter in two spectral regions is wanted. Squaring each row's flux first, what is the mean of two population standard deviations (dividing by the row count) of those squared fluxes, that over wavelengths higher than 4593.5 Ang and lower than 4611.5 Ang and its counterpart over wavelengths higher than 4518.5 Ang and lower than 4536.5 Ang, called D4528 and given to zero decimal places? 97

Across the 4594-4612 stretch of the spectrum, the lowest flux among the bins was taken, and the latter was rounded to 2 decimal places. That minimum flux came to 46.58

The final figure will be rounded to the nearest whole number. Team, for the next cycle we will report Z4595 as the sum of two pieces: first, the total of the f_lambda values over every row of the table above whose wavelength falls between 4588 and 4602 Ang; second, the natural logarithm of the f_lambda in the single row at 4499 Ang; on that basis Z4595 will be 237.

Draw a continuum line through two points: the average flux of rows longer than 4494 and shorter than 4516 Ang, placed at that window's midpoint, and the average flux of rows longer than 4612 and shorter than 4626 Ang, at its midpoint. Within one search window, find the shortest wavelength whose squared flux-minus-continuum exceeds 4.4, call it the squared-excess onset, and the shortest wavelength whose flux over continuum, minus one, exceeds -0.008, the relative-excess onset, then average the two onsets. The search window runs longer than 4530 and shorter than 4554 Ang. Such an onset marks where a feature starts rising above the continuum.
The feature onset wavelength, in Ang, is 4536.5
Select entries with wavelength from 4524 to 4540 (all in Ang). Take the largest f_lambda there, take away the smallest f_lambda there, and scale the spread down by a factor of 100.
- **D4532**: 0.040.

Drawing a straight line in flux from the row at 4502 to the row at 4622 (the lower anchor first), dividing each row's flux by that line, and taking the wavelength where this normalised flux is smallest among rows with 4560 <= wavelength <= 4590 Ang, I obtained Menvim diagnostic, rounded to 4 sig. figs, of 4583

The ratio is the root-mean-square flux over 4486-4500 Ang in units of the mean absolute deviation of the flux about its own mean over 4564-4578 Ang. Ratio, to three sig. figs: 245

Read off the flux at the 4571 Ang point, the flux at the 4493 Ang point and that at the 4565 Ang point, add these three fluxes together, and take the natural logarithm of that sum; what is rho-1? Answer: 4.95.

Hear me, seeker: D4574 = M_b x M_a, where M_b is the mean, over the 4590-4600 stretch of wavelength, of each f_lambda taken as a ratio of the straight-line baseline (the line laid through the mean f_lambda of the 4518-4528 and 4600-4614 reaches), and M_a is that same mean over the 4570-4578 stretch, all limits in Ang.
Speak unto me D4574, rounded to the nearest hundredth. 0.99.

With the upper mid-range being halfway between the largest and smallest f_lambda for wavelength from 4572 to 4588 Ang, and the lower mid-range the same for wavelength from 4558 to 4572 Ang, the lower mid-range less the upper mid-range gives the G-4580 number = 1.8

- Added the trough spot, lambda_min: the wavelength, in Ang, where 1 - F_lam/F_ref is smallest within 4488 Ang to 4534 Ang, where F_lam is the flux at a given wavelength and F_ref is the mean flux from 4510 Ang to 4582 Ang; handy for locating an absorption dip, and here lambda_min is 4508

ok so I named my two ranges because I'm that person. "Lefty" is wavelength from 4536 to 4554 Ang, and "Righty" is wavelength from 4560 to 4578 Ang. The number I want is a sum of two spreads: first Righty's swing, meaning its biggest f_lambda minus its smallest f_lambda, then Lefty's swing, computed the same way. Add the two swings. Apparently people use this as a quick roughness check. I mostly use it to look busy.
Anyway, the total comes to 6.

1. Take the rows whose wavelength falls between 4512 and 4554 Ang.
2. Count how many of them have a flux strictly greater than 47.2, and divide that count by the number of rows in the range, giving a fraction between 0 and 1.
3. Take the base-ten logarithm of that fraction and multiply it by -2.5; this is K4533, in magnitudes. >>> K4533 1.12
